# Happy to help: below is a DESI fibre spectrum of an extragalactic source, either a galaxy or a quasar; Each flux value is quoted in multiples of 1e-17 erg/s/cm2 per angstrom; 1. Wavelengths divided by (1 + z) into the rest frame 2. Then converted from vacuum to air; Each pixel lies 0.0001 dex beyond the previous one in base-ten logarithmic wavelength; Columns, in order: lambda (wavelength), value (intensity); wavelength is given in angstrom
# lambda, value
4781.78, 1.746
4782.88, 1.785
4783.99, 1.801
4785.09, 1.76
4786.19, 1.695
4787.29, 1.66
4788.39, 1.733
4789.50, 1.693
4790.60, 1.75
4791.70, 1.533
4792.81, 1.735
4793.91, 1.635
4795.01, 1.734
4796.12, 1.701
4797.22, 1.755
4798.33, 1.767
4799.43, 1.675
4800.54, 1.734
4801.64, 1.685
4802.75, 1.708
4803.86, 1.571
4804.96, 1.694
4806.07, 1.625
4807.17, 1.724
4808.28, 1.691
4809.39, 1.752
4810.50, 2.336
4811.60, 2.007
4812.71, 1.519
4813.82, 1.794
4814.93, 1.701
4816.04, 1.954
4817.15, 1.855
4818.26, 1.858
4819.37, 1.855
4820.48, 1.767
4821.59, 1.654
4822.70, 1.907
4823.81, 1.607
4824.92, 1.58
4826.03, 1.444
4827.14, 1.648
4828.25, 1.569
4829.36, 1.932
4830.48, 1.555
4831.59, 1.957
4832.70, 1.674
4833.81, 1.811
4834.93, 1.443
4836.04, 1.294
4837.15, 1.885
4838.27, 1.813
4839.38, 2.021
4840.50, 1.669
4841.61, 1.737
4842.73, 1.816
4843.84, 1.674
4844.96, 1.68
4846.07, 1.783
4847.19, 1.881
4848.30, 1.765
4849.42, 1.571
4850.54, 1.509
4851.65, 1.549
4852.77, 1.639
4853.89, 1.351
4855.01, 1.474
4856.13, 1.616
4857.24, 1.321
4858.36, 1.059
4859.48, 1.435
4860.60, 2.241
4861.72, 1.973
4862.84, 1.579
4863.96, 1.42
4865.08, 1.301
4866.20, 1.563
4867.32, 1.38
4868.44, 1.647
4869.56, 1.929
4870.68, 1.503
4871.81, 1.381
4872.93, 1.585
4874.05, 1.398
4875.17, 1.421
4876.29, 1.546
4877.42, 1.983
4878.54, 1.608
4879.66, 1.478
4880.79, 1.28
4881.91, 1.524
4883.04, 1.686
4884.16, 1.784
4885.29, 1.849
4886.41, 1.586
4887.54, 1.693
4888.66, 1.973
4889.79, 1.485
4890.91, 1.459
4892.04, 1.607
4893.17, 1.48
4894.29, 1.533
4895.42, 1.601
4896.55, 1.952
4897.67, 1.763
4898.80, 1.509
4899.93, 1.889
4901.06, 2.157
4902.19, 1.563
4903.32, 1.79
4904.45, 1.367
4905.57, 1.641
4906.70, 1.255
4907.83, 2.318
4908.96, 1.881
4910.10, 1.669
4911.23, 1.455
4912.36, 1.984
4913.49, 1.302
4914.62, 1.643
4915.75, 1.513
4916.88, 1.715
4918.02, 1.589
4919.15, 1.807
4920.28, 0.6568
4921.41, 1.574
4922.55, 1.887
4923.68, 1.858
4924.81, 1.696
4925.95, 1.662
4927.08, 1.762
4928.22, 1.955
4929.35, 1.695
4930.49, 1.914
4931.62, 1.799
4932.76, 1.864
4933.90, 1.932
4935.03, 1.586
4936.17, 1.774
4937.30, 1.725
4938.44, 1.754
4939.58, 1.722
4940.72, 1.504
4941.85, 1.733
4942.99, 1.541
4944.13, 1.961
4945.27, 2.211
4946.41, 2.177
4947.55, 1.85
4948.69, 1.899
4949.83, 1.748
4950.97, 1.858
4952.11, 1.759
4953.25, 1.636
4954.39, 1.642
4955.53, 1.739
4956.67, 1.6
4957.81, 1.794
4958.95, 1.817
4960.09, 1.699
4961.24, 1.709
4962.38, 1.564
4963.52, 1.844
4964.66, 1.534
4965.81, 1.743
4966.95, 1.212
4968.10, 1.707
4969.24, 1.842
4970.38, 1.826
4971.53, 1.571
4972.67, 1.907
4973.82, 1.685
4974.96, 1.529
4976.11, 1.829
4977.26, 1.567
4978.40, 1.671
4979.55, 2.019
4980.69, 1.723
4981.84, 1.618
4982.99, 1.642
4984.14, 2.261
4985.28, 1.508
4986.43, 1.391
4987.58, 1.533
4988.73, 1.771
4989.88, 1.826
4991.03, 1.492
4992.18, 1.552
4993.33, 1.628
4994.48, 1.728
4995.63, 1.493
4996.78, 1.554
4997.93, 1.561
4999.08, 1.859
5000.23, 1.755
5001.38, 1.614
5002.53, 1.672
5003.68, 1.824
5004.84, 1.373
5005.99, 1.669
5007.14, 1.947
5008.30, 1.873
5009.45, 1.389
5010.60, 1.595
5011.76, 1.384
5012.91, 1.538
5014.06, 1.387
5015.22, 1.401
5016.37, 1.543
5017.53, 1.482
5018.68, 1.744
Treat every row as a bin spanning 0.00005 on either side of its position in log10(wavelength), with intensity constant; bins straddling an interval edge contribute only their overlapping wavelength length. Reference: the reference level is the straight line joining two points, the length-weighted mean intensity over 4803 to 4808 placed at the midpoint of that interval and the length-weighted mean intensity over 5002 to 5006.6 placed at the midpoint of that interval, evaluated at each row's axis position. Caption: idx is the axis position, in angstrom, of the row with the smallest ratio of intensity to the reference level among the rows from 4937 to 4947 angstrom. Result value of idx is 4940.72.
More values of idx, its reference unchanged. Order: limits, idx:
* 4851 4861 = 4858.36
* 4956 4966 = 4964.66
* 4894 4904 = 4898.80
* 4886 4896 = 4890.91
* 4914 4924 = 4920.28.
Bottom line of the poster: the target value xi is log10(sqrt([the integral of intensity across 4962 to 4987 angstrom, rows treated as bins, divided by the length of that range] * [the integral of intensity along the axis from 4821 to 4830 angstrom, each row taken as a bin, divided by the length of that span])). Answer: 0.225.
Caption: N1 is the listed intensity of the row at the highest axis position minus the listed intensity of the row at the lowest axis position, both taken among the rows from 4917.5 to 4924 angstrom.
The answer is 0.27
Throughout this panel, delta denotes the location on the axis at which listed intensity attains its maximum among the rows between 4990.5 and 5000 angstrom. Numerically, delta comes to 4999.08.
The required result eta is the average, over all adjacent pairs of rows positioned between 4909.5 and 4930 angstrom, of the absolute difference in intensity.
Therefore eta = 0.33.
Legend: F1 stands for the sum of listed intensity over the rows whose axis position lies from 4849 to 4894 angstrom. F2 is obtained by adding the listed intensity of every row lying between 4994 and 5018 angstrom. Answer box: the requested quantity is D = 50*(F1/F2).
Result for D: 93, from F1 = 63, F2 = 34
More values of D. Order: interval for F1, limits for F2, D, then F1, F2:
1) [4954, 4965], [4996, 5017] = 29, 17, 29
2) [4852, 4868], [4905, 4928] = 32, 21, 33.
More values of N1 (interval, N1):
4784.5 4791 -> -0.01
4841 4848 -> 0.14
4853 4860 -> 0.08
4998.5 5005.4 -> -0.49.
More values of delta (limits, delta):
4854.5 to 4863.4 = 4860.60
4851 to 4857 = 4852.77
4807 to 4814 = 4810.50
